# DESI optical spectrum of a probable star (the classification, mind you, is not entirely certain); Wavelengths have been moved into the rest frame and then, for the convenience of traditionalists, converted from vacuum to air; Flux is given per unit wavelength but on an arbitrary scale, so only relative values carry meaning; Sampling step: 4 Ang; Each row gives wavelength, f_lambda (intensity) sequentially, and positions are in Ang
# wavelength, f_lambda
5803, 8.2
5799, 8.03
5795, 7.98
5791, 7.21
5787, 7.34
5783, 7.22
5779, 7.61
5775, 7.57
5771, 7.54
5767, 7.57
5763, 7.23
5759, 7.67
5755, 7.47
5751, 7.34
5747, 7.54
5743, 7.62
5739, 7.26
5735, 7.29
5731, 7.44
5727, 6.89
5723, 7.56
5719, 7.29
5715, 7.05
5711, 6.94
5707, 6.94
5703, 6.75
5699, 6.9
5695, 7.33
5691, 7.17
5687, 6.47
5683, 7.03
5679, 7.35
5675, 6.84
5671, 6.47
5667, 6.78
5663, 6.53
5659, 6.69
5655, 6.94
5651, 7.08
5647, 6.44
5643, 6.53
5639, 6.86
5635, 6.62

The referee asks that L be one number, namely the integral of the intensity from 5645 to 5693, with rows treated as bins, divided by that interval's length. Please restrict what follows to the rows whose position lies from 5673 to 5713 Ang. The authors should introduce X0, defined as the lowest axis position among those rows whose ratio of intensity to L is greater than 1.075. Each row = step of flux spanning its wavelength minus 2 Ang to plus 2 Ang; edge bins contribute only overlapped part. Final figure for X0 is 5679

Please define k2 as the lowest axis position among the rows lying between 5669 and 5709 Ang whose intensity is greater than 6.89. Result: 5679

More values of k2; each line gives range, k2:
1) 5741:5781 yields 5743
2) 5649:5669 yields 5651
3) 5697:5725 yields 5699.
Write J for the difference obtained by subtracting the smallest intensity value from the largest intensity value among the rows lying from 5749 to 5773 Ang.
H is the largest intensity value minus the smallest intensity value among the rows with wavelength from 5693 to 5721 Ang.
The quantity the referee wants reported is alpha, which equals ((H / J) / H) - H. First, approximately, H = 0.58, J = 0.44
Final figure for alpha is 1.7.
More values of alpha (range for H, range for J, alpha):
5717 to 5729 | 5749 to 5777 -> 1.6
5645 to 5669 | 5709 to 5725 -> 1.0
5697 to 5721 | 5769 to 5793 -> 2.0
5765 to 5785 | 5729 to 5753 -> 2.4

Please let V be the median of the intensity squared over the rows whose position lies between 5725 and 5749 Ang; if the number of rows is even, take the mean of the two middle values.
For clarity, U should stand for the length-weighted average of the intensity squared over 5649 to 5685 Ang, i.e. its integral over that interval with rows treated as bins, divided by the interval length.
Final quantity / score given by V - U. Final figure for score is 7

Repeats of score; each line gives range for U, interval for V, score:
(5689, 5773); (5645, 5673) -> -8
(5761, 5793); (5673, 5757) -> -2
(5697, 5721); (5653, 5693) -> -2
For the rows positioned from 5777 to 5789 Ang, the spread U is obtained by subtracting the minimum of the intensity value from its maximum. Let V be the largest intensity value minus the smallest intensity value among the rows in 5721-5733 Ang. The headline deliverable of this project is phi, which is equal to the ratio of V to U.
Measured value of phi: 1.7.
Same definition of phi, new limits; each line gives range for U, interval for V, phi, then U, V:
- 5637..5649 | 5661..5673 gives 0.7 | 0.42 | 0.310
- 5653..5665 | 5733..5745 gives 0.9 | 0.41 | 0.360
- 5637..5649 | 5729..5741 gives 0.4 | 0.42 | 0.180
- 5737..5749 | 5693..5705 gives 1.6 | 0.36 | 0.580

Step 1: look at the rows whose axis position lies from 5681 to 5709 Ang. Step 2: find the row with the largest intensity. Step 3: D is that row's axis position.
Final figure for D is 5695 Ang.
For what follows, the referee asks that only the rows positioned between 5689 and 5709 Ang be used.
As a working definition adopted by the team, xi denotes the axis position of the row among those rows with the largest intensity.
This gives 5695 Ang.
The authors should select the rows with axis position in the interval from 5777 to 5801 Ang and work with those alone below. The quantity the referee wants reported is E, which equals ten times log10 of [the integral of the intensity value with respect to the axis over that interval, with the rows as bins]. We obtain 22.6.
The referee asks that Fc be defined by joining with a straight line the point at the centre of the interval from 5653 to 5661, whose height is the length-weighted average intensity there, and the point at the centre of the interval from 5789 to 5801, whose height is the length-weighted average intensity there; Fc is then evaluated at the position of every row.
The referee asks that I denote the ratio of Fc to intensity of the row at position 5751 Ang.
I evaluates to 1.01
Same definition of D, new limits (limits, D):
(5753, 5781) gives 5759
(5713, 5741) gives 5723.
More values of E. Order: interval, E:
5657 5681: 22.1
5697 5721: 22.2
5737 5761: 22.5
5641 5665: 22.1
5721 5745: 22.5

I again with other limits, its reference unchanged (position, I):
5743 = 0.97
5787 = 1.05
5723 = 0.96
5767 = 1.00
